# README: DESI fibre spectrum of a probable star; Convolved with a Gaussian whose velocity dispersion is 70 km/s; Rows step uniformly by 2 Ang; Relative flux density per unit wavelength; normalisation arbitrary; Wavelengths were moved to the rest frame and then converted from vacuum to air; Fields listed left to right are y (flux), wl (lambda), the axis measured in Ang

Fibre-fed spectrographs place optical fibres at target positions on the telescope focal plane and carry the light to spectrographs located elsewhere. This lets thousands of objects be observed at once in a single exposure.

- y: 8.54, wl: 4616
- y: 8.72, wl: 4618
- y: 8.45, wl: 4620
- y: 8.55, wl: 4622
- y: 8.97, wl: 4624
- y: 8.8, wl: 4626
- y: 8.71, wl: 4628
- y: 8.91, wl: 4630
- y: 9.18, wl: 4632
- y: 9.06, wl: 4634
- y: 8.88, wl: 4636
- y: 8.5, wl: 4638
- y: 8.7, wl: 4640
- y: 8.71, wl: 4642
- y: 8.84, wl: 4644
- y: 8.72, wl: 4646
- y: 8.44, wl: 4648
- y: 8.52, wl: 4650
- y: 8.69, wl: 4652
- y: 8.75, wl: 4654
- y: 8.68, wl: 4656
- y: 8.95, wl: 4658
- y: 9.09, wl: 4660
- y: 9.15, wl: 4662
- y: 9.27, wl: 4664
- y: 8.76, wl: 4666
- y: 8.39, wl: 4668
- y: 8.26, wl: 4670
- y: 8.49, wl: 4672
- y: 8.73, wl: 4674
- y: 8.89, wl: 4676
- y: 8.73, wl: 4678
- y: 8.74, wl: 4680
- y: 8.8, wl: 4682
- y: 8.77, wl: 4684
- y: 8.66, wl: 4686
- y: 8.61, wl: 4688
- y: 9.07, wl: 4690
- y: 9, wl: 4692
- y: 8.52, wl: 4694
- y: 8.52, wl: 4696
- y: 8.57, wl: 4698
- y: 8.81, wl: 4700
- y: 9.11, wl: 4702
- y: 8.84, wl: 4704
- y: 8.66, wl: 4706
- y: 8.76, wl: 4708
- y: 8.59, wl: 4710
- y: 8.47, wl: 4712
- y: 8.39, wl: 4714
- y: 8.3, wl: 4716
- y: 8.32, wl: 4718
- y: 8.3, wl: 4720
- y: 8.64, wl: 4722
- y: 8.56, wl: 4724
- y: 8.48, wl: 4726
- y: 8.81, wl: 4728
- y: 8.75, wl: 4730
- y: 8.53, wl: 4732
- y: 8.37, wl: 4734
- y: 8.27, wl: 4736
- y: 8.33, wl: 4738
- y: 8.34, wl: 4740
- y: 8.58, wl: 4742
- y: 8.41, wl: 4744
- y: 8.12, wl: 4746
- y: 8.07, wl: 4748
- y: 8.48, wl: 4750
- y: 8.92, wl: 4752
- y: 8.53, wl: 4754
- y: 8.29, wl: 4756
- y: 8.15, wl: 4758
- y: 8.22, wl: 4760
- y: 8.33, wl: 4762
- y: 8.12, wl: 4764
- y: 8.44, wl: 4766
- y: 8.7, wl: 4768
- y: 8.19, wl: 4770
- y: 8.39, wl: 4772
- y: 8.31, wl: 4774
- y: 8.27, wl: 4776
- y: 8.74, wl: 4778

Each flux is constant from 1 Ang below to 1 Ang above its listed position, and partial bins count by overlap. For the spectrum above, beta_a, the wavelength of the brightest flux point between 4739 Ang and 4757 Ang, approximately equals 4752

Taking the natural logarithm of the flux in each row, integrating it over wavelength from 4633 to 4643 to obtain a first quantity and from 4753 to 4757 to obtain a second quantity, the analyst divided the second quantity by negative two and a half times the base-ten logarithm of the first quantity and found -2.5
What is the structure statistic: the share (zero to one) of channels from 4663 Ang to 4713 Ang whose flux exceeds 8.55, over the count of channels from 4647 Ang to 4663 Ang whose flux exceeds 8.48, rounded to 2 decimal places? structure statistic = 0.11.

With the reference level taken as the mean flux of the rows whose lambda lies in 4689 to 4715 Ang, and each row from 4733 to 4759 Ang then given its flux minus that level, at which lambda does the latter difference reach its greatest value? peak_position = 4752 Ang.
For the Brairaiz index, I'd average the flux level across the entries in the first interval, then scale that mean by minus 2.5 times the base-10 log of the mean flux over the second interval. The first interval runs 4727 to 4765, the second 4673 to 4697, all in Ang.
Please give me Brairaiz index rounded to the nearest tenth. -19.8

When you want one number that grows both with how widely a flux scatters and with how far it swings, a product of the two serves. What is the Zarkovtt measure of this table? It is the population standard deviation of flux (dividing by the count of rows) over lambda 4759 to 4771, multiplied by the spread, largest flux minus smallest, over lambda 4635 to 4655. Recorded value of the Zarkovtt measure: 0.09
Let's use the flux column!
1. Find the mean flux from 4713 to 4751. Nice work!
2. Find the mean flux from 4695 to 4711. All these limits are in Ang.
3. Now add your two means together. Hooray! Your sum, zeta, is 17.2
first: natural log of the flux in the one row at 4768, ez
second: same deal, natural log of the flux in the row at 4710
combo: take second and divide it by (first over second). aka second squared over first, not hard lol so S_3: 2.14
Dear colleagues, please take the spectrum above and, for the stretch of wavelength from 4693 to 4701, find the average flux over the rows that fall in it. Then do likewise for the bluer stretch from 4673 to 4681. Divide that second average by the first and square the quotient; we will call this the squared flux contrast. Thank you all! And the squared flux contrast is 1.04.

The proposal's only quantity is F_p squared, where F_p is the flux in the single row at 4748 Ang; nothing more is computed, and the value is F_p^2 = 65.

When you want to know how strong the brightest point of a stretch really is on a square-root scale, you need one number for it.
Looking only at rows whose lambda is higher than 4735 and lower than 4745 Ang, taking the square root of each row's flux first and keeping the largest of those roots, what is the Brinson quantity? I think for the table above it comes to 2.93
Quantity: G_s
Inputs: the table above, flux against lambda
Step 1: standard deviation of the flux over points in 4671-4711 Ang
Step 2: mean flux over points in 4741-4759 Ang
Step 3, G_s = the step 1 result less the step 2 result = -8.22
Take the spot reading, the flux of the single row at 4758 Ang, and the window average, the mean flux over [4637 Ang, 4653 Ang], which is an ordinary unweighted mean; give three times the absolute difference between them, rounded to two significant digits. 1.5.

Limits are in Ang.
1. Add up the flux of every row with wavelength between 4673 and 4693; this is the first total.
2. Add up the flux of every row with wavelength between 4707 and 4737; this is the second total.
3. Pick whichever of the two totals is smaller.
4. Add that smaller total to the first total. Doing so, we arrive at 176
